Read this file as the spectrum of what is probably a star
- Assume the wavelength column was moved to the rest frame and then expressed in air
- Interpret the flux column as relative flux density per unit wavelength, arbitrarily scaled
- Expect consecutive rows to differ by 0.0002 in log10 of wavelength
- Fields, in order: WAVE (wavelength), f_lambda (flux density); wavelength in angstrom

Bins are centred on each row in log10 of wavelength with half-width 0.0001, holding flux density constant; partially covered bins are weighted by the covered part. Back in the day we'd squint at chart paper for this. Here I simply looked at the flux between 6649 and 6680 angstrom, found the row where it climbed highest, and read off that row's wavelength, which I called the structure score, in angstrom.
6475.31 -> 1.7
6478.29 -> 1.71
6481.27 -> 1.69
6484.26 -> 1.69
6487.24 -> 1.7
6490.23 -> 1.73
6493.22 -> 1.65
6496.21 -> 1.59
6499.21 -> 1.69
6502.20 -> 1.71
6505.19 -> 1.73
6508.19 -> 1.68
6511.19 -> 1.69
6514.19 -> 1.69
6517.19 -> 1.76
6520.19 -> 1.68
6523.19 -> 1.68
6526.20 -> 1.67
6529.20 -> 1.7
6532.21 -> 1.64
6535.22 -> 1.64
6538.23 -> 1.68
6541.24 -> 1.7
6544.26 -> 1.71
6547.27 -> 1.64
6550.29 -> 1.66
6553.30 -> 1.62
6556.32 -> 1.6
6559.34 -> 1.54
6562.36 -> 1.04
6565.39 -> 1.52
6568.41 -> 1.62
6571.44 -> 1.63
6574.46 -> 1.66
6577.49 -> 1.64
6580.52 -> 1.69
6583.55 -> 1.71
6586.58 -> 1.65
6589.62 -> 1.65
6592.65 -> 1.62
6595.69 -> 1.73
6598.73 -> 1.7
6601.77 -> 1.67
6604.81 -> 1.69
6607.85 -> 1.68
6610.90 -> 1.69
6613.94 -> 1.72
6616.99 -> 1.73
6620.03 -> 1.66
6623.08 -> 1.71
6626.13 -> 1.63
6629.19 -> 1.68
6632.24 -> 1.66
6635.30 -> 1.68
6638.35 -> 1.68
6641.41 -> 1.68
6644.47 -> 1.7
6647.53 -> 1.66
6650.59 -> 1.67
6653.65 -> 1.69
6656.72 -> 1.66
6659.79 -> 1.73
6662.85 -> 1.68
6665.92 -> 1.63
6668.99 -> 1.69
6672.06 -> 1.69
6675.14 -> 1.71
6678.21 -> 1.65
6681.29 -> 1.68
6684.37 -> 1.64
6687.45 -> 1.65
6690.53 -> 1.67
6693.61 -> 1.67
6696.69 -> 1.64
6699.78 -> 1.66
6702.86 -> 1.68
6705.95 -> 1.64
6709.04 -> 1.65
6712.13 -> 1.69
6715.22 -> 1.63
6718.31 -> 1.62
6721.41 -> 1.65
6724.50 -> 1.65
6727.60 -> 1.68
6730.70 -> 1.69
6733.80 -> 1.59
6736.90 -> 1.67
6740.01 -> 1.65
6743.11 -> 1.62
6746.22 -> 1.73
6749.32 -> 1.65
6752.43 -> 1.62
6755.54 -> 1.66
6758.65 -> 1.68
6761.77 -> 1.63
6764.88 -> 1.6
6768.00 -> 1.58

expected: 6659.79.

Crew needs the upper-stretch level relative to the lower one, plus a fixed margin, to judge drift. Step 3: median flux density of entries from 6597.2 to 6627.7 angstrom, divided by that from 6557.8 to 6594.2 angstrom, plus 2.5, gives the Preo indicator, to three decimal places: 3.534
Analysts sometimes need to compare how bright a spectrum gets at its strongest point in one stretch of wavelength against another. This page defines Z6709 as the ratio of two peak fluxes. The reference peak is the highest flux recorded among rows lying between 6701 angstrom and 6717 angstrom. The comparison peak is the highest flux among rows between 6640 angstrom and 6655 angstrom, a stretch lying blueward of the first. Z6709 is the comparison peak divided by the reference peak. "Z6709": 1.01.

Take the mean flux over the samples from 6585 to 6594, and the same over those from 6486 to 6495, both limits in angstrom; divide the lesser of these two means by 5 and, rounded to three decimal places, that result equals 0.328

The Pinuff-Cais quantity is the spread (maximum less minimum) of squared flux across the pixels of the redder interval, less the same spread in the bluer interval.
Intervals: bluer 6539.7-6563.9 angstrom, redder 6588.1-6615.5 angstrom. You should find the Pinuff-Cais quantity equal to -1.5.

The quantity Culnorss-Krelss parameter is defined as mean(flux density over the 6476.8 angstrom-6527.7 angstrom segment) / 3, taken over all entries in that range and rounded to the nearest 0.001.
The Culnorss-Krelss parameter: 0.564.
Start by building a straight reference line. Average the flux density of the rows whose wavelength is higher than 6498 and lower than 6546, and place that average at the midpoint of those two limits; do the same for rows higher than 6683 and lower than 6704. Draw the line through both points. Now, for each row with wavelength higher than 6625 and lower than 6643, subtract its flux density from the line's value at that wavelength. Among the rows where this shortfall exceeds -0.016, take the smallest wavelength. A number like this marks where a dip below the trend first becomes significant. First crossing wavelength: 6626.13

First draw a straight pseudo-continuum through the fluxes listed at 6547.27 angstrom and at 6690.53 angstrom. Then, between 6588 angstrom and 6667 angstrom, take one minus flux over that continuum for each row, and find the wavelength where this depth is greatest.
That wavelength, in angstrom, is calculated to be 6665.92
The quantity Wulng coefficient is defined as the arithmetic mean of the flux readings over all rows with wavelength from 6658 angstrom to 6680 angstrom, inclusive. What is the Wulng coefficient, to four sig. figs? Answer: 1.683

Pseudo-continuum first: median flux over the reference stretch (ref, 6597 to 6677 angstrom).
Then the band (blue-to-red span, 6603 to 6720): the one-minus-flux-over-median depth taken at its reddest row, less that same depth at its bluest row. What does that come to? 0.042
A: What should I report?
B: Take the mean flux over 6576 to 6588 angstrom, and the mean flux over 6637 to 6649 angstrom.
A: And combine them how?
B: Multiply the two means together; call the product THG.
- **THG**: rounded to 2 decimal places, 2.81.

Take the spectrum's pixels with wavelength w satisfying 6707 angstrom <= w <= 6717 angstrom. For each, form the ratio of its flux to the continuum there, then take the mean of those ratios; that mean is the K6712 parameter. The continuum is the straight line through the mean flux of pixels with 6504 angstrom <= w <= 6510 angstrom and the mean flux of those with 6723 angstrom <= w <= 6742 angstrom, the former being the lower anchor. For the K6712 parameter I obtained 1.00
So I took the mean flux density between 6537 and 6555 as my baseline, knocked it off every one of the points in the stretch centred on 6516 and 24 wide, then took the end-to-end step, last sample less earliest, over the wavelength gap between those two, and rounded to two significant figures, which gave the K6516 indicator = -0.0029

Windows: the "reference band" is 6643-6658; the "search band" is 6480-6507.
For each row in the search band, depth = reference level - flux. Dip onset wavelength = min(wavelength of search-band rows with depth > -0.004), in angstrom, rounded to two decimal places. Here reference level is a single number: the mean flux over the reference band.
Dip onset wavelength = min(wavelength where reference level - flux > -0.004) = 6493.22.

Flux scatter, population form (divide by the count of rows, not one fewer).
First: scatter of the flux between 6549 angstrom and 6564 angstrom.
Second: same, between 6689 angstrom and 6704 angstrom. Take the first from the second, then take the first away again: -0.45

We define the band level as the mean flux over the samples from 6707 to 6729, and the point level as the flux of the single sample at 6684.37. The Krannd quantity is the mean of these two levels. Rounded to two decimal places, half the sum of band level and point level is 1.65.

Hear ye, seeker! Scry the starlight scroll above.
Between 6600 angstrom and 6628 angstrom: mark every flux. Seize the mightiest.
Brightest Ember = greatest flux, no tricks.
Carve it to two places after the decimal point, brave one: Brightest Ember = 1.73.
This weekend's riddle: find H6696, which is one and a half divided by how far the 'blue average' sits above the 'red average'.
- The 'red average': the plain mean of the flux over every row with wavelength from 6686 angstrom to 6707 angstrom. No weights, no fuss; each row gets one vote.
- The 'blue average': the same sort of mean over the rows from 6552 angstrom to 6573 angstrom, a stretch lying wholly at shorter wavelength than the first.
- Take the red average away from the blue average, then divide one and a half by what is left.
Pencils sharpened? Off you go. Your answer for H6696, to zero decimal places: -10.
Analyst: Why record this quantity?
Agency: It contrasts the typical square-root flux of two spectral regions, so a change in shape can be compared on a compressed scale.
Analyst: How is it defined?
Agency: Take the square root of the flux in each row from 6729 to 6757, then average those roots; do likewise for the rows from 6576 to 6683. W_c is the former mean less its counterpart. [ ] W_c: -0.010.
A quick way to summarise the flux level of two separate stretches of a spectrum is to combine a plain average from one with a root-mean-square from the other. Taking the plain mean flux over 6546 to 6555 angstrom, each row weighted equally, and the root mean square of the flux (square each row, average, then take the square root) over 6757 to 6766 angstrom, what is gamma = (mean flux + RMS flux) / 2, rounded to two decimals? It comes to 1.64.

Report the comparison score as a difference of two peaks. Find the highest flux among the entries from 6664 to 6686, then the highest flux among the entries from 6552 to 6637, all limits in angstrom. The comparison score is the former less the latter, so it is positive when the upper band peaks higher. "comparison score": -0.020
